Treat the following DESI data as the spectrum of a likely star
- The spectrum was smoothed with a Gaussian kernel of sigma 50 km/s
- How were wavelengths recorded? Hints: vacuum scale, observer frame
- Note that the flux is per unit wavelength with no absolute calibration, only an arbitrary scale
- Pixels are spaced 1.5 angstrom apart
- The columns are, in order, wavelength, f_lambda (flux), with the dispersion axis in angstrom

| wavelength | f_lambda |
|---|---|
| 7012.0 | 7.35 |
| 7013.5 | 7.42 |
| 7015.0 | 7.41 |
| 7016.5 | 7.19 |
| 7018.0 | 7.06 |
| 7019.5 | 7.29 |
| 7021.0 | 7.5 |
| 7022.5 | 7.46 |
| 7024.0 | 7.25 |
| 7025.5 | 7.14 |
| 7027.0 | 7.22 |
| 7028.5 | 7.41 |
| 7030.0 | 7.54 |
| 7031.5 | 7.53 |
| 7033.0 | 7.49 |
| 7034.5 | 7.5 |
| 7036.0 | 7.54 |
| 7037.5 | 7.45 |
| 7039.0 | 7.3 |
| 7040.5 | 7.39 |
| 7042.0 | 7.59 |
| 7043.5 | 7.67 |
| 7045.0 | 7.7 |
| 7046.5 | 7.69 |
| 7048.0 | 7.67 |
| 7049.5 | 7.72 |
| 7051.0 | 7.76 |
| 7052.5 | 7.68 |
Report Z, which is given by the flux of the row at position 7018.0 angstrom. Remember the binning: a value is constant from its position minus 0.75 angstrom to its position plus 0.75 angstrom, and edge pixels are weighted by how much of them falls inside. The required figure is 7.06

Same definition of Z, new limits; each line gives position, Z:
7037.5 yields 7.45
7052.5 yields 7.68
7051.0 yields 7.76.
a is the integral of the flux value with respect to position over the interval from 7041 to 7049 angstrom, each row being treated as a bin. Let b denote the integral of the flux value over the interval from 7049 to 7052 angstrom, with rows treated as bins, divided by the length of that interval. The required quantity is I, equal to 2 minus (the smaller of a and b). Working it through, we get -5.74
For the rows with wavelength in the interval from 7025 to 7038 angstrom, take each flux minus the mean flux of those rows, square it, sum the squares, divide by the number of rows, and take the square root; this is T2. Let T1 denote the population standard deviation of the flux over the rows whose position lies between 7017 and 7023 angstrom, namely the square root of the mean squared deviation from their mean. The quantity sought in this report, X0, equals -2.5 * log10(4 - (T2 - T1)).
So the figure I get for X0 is -1.51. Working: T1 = 0.17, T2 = 0.138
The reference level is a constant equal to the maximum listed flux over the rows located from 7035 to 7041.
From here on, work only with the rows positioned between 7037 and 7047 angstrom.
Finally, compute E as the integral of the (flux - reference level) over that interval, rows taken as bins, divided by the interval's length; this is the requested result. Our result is 0.00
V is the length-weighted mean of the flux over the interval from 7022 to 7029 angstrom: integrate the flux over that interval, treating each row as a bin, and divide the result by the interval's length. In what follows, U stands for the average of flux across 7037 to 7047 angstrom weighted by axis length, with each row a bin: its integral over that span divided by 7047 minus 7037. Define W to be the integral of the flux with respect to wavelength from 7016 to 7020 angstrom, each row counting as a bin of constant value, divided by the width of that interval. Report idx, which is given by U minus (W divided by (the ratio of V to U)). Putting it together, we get 0.12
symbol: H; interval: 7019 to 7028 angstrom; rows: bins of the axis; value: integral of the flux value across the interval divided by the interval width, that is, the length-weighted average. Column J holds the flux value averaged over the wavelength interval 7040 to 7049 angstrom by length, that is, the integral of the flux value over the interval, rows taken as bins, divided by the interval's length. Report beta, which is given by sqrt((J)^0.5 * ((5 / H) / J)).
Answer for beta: 0.498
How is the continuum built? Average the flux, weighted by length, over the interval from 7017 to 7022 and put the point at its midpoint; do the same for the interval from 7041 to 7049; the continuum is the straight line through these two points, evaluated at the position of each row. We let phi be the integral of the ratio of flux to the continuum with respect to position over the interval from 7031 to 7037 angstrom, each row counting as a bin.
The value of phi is 6.011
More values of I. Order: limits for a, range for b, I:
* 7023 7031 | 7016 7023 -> -5.30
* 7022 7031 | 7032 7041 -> -5.45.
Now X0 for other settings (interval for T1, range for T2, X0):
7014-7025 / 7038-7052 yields -1.50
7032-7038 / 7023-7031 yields -1.47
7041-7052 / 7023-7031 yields -1.48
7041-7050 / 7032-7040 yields -1.49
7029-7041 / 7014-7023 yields -1.48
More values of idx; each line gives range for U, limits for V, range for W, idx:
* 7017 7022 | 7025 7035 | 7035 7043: -0.05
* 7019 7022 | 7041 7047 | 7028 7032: 0.15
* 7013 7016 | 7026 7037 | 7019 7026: 0.12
